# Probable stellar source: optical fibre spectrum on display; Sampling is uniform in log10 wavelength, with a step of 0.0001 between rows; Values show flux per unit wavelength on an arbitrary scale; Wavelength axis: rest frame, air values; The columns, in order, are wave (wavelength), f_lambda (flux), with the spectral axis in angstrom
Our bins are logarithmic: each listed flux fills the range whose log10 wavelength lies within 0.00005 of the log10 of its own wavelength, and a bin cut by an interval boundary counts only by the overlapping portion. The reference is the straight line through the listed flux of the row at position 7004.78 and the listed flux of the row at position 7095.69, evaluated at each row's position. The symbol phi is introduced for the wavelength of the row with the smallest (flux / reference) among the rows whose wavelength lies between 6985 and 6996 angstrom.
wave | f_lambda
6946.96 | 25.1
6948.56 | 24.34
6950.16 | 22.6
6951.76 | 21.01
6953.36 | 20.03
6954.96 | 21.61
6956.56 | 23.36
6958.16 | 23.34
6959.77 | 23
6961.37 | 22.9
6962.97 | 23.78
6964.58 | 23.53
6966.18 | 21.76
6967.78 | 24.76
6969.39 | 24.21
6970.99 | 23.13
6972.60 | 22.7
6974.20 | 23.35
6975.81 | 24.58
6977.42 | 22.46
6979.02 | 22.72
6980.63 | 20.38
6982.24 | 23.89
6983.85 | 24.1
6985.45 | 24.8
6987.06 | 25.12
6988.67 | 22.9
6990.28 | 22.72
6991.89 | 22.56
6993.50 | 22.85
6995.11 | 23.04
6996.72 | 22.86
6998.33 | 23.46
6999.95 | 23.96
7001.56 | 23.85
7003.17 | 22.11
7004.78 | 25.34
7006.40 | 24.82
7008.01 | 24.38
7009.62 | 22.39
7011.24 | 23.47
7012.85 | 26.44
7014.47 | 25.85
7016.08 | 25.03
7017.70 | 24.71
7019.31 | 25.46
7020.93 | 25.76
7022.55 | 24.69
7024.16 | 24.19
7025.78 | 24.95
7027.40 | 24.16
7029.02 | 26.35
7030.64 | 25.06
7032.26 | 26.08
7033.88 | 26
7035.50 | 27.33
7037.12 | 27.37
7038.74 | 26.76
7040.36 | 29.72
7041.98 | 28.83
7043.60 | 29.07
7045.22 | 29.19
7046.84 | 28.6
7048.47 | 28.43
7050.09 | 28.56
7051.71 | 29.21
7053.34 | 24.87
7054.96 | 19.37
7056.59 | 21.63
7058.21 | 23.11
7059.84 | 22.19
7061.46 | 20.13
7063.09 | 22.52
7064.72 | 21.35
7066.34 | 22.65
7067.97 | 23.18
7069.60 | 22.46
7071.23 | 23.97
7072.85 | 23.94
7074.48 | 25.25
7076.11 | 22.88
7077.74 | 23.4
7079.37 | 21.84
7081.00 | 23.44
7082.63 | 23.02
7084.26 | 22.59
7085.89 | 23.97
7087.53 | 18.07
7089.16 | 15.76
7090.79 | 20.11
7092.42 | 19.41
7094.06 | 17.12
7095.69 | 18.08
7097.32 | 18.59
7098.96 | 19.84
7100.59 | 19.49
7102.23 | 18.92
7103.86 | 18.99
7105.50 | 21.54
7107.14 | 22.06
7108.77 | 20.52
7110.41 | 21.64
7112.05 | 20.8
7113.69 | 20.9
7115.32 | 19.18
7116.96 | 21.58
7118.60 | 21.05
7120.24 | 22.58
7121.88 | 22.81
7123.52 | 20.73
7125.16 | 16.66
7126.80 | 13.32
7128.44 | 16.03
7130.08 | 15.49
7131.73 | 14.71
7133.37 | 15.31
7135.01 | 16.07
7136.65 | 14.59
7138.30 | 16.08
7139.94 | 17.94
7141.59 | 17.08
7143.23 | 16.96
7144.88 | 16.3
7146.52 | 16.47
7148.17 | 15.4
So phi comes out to 6991.89 angstrom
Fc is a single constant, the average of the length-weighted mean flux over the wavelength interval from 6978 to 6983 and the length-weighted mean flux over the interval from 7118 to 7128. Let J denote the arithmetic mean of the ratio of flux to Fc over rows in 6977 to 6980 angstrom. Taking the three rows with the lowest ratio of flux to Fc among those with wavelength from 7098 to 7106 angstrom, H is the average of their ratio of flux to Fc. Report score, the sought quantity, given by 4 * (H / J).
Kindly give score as 3.4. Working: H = 0.92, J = 1.08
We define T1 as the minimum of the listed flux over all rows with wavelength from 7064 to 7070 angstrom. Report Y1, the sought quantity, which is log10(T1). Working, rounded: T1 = 21.35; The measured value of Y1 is 1.33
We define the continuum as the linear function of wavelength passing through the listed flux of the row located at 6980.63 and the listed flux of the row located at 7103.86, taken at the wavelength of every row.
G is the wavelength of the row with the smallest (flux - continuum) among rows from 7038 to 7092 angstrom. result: 7089.16 angstrom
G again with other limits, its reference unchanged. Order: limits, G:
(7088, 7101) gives 7089.16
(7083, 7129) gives 7126.80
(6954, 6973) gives 6954.96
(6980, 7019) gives 6980.63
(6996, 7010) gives 7003.17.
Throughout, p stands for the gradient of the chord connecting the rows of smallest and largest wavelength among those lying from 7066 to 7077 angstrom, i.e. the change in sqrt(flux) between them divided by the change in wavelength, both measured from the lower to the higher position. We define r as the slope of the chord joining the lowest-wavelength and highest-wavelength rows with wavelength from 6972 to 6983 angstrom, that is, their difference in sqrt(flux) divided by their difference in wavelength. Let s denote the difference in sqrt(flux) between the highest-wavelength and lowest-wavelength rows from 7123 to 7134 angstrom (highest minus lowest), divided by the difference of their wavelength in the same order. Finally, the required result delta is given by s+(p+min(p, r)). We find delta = -0.06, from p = 0.002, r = 0.013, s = -0.065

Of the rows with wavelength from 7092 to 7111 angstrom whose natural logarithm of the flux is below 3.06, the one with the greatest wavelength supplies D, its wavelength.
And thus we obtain 7108.77 angstrom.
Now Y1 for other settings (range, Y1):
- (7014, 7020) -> 1.39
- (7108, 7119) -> 1.28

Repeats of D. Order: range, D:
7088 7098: 7097.32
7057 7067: 7061.46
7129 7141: 7139.94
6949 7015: 6980.63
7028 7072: 7061.46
